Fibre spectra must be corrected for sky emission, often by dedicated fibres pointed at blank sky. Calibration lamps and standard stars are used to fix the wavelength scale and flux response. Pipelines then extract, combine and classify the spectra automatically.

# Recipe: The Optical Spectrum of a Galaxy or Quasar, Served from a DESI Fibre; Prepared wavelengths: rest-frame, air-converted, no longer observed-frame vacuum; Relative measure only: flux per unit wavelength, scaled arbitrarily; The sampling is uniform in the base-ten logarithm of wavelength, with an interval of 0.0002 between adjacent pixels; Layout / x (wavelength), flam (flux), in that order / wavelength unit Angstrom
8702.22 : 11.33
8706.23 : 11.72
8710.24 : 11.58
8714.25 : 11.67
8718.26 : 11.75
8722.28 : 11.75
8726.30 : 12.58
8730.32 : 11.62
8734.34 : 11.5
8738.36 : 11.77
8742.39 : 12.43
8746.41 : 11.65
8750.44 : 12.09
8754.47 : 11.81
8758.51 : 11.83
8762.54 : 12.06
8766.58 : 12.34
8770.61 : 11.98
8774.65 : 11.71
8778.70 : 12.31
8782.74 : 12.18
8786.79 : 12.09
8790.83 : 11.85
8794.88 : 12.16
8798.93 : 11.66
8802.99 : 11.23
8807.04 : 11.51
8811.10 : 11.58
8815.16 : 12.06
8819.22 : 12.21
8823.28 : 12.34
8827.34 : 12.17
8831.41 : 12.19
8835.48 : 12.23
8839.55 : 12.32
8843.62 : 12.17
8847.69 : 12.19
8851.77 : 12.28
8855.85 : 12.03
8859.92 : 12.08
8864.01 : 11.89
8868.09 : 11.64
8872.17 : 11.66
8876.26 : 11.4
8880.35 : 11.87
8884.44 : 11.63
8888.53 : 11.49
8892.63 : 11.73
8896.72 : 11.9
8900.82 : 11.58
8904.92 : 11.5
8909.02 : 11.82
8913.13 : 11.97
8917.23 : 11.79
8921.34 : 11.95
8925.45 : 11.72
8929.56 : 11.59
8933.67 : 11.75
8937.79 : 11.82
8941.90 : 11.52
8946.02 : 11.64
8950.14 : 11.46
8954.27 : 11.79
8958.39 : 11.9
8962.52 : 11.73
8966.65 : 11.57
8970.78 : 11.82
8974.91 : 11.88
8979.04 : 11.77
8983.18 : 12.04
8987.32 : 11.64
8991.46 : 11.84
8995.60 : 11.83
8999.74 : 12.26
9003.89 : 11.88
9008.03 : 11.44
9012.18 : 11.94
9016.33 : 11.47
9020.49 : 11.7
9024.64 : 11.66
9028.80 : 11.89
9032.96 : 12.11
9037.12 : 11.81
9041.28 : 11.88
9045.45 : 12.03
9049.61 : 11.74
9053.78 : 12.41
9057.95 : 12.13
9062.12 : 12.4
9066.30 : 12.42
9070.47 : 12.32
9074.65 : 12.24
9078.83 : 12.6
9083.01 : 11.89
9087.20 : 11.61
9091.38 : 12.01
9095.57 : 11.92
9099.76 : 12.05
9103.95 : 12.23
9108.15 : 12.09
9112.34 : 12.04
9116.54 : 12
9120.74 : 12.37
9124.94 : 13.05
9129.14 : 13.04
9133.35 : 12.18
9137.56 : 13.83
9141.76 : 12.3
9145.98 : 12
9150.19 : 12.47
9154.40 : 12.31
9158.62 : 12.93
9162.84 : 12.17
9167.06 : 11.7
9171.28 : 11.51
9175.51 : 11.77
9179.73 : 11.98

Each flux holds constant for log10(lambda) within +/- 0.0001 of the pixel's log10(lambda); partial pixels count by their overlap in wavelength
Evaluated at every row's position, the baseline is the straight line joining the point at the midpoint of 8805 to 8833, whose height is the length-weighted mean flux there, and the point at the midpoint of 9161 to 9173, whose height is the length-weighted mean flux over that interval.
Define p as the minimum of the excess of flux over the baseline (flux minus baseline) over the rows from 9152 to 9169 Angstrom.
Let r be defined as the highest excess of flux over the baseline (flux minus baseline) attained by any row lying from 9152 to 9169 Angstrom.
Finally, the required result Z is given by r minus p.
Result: 1.22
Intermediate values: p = -0.10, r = 1.1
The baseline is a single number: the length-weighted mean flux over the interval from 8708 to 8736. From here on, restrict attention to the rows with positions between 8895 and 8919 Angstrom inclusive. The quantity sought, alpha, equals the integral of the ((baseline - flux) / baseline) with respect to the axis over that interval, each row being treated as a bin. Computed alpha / 0.0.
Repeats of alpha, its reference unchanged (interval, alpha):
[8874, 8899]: 0.2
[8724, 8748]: -0.3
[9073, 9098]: -0.6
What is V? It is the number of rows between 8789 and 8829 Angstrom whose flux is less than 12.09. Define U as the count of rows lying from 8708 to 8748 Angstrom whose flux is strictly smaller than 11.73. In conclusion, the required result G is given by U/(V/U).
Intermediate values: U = 5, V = 6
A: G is 4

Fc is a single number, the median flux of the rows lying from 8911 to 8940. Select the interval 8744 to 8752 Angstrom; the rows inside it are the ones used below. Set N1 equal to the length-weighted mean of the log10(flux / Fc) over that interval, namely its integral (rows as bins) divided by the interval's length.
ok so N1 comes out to 0.0034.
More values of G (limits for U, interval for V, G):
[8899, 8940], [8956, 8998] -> 2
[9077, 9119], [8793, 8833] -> 0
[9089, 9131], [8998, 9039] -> 0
